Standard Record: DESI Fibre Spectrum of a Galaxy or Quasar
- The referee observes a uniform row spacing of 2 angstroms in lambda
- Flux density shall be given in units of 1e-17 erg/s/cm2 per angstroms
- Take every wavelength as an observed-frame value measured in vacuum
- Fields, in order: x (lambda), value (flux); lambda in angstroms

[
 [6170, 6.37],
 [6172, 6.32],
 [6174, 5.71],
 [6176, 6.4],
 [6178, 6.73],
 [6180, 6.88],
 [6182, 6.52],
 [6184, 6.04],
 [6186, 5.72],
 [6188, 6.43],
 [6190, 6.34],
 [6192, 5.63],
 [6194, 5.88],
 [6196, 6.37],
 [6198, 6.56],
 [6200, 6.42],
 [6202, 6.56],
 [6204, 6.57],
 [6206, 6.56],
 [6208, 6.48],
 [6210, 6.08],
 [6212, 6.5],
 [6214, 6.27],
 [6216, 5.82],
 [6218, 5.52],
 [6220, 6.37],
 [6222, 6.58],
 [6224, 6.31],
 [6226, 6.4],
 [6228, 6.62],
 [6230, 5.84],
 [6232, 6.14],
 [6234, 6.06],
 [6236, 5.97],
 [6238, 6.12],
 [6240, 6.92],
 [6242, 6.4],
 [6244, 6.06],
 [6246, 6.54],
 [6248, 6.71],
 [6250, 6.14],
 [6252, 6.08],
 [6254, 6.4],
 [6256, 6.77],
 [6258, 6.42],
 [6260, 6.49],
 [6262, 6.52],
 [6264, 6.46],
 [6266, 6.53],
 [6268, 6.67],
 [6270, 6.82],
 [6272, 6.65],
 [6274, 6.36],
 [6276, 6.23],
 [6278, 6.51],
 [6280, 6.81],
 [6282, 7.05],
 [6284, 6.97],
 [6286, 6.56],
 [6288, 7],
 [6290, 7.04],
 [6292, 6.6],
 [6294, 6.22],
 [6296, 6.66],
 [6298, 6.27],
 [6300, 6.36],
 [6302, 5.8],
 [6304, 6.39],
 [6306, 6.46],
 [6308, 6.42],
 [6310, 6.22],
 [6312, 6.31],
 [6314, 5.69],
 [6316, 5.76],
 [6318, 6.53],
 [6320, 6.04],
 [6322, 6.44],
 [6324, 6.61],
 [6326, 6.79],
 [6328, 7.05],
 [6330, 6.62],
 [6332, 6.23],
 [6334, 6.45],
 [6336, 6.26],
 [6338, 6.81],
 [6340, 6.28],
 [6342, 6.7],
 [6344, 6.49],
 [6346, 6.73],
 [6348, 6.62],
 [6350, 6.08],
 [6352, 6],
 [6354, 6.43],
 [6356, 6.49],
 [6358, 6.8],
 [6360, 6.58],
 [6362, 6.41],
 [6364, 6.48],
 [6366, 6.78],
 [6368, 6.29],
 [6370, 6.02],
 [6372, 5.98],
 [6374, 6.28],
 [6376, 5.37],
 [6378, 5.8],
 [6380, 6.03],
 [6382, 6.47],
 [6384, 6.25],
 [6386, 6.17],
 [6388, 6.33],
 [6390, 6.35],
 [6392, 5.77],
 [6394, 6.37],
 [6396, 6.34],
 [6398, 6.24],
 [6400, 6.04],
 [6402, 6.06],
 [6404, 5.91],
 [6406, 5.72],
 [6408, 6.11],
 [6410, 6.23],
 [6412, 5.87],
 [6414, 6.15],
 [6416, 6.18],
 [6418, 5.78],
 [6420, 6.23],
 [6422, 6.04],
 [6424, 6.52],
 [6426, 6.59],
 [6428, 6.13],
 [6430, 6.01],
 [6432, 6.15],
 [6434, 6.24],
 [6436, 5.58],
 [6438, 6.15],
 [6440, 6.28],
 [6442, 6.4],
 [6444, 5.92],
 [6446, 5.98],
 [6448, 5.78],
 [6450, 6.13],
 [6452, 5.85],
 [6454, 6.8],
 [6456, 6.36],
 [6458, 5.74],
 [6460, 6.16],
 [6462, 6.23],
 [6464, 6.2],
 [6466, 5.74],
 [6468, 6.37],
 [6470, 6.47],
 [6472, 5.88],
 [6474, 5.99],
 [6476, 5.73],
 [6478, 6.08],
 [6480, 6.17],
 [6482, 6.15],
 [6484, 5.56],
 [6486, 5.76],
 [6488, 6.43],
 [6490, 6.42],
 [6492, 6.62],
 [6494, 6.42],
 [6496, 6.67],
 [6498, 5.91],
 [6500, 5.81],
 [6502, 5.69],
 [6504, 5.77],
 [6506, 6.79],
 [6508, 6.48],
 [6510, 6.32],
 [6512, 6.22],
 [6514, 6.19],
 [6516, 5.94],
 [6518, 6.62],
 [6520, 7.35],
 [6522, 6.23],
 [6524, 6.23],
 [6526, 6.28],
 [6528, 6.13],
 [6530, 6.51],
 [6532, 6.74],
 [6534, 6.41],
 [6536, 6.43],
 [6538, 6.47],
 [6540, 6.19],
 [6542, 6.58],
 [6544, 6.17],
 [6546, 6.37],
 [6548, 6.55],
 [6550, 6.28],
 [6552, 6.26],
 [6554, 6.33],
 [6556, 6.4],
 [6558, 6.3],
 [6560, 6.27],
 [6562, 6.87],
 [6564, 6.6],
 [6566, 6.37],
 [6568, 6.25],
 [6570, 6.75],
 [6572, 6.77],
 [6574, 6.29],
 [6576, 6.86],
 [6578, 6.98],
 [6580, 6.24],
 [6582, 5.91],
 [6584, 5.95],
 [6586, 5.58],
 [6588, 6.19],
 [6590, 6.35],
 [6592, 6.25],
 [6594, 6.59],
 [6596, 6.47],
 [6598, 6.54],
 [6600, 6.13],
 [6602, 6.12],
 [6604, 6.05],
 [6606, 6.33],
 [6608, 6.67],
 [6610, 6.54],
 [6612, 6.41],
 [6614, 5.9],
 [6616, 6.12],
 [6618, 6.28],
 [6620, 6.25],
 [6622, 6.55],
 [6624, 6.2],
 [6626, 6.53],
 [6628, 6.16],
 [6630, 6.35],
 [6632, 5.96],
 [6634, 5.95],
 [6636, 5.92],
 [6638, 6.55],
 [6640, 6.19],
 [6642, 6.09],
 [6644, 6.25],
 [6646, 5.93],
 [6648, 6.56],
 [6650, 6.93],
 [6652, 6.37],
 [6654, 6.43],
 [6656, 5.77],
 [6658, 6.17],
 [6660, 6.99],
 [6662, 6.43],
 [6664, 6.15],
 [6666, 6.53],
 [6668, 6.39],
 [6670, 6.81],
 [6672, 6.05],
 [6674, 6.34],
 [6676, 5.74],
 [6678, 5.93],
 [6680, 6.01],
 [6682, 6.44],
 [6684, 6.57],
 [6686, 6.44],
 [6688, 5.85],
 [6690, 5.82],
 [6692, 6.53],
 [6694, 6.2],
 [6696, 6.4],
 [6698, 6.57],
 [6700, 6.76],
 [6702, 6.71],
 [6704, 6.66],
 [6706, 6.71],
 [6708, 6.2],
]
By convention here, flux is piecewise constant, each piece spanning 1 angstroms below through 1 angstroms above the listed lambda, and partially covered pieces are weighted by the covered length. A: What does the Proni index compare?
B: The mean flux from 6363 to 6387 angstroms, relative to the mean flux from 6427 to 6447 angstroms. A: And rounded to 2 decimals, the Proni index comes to 1.01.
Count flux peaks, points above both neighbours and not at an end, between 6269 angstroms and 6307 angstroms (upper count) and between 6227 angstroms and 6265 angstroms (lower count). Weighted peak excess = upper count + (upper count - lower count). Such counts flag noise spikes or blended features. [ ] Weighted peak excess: 3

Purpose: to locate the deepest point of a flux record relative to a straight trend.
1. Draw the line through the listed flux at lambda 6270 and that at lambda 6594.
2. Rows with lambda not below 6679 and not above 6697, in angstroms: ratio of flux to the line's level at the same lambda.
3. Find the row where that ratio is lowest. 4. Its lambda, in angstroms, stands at 6690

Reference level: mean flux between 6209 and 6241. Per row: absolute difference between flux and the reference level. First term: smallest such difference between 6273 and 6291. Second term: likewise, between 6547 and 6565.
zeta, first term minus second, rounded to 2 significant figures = -0.030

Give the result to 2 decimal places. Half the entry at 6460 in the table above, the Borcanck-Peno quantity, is 3.08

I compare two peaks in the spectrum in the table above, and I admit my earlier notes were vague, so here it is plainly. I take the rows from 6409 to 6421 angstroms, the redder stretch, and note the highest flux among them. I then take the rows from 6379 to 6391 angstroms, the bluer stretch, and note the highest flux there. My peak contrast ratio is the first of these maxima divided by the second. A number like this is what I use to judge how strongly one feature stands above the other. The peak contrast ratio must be 0.96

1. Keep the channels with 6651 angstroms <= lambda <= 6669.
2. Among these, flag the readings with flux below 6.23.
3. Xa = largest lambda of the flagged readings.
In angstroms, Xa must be 6664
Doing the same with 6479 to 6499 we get 6498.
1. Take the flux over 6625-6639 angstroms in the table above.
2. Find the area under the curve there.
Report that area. 86.8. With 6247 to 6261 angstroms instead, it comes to 90.0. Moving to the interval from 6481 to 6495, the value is 86.7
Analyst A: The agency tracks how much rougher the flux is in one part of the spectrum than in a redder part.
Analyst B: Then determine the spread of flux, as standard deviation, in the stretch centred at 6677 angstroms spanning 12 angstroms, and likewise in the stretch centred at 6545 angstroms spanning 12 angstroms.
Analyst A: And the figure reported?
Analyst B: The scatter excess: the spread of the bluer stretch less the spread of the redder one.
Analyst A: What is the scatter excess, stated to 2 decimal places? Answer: -0.08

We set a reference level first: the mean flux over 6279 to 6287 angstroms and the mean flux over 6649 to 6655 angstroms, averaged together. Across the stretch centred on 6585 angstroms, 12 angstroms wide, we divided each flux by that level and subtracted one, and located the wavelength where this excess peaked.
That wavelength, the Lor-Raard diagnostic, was 6590 angstroms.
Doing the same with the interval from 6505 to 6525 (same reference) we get 6520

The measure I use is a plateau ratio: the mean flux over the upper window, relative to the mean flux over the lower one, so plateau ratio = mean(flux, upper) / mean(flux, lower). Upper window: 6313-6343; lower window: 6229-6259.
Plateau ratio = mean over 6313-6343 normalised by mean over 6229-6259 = 1.02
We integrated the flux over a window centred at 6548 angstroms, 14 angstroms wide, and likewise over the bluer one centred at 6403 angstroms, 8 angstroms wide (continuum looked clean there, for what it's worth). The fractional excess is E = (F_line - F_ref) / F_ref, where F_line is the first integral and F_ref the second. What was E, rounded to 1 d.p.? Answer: 0.9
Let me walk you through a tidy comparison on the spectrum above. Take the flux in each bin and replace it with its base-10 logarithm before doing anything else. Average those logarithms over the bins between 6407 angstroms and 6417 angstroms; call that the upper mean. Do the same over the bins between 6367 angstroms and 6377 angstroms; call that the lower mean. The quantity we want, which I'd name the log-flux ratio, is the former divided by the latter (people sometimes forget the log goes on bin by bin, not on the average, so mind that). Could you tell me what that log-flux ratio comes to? 1.012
